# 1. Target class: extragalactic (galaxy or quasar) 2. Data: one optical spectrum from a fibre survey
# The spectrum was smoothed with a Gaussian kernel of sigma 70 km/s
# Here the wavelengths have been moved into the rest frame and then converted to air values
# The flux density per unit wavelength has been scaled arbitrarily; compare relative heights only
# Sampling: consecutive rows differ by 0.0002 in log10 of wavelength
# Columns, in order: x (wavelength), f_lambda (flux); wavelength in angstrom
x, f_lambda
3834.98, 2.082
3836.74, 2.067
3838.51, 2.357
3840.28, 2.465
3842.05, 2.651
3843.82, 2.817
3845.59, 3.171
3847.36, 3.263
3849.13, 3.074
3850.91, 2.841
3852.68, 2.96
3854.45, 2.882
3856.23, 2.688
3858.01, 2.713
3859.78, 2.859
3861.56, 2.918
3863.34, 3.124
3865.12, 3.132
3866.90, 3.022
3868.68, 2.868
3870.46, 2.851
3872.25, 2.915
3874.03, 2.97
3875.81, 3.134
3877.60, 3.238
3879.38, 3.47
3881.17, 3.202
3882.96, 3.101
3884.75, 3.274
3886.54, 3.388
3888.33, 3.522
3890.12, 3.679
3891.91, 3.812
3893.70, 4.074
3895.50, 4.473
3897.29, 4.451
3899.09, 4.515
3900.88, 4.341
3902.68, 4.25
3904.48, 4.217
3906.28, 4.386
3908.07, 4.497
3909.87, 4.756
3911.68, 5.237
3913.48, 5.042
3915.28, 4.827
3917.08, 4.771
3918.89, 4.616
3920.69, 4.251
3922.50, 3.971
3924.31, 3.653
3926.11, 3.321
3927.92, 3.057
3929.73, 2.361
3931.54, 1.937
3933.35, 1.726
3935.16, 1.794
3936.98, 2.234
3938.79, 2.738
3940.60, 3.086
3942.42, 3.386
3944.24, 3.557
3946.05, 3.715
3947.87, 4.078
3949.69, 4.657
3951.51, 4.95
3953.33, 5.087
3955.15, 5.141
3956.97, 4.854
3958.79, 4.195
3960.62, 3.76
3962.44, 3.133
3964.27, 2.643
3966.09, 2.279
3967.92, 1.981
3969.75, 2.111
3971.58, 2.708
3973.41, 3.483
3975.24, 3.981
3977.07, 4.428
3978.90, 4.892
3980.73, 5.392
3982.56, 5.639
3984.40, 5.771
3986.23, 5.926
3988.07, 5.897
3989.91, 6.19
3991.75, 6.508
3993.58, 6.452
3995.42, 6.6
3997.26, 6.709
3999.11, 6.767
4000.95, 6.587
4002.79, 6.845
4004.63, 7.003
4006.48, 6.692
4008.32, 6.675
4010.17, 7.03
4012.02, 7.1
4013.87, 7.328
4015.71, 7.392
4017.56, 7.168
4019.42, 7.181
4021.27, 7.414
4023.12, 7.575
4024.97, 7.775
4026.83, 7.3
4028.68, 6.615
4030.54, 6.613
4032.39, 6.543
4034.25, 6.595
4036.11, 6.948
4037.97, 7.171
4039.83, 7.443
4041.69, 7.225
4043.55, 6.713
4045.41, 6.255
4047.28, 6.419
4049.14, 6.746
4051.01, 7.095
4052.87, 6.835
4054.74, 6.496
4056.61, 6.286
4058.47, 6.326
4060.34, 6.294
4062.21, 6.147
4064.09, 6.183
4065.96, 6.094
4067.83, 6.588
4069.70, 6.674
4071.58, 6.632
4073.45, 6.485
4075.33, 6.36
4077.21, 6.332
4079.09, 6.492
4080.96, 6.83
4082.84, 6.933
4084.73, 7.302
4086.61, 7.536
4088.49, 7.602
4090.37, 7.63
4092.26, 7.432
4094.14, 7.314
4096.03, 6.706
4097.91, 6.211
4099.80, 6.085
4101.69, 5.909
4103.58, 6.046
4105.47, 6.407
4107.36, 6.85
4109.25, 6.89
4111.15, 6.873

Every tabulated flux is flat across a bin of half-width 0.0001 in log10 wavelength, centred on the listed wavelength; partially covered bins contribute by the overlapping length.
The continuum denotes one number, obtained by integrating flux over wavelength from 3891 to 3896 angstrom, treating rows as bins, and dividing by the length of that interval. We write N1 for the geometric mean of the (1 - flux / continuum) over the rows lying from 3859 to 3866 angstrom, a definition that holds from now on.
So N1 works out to 0.26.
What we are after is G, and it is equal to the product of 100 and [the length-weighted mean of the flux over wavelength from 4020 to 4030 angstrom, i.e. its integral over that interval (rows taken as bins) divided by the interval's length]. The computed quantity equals 730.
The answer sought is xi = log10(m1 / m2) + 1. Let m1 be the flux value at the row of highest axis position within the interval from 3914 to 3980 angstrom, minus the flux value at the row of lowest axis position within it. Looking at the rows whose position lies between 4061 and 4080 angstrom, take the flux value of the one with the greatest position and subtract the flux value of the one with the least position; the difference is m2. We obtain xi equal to 0.28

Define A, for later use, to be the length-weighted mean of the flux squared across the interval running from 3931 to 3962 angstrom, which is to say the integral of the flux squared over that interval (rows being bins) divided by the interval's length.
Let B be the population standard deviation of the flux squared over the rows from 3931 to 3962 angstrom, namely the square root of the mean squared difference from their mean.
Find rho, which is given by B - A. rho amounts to -6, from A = 14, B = 7.9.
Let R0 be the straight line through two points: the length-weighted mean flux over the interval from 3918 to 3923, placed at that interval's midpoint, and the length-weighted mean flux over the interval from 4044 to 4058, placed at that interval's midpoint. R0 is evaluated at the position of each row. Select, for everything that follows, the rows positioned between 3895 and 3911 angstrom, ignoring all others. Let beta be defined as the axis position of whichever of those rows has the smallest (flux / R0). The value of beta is 3904.48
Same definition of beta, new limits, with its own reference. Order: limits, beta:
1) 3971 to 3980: 3971.58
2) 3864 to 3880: 3870.46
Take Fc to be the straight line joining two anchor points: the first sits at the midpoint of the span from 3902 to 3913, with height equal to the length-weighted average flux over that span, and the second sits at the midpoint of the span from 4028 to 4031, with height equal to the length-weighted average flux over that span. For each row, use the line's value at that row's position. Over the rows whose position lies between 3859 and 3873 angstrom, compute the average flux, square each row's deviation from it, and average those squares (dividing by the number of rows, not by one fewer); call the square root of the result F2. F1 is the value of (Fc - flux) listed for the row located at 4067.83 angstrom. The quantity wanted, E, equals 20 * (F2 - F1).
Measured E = -11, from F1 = 0.7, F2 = 0.11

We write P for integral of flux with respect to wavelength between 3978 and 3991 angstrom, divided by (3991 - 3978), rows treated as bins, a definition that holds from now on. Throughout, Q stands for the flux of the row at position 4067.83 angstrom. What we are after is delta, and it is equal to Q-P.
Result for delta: 1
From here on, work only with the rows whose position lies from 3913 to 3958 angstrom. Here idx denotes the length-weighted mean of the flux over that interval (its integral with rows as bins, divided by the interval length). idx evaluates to 3.7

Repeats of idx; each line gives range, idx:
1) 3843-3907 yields 3.4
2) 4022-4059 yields 6.9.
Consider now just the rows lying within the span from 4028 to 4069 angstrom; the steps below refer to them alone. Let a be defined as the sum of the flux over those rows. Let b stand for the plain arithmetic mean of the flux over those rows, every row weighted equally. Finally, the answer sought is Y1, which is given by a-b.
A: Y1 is 139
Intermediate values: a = 146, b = 6.6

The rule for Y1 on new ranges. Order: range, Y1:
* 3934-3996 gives 139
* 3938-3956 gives 36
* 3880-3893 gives 21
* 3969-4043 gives 245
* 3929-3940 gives 11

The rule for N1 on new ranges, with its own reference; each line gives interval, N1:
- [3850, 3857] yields 0.30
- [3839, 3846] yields 0.31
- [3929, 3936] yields 0.52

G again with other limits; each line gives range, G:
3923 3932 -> 296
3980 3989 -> 573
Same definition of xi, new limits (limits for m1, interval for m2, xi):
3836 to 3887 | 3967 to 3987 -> 0.52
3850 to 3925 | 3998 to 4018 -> 1.31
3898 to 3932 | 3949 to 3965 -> 1.11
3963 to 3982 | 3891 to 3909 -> 1.60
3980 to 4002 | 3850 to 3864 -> 1.63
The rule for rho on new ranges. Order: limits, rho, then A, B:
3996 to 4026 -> -45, 50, 4.9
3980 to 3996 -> -32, 37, 4.8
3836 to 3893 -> -7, 9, 2.1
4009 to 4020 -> -50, 52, 1.8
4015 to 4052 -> -43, 49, 5.8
